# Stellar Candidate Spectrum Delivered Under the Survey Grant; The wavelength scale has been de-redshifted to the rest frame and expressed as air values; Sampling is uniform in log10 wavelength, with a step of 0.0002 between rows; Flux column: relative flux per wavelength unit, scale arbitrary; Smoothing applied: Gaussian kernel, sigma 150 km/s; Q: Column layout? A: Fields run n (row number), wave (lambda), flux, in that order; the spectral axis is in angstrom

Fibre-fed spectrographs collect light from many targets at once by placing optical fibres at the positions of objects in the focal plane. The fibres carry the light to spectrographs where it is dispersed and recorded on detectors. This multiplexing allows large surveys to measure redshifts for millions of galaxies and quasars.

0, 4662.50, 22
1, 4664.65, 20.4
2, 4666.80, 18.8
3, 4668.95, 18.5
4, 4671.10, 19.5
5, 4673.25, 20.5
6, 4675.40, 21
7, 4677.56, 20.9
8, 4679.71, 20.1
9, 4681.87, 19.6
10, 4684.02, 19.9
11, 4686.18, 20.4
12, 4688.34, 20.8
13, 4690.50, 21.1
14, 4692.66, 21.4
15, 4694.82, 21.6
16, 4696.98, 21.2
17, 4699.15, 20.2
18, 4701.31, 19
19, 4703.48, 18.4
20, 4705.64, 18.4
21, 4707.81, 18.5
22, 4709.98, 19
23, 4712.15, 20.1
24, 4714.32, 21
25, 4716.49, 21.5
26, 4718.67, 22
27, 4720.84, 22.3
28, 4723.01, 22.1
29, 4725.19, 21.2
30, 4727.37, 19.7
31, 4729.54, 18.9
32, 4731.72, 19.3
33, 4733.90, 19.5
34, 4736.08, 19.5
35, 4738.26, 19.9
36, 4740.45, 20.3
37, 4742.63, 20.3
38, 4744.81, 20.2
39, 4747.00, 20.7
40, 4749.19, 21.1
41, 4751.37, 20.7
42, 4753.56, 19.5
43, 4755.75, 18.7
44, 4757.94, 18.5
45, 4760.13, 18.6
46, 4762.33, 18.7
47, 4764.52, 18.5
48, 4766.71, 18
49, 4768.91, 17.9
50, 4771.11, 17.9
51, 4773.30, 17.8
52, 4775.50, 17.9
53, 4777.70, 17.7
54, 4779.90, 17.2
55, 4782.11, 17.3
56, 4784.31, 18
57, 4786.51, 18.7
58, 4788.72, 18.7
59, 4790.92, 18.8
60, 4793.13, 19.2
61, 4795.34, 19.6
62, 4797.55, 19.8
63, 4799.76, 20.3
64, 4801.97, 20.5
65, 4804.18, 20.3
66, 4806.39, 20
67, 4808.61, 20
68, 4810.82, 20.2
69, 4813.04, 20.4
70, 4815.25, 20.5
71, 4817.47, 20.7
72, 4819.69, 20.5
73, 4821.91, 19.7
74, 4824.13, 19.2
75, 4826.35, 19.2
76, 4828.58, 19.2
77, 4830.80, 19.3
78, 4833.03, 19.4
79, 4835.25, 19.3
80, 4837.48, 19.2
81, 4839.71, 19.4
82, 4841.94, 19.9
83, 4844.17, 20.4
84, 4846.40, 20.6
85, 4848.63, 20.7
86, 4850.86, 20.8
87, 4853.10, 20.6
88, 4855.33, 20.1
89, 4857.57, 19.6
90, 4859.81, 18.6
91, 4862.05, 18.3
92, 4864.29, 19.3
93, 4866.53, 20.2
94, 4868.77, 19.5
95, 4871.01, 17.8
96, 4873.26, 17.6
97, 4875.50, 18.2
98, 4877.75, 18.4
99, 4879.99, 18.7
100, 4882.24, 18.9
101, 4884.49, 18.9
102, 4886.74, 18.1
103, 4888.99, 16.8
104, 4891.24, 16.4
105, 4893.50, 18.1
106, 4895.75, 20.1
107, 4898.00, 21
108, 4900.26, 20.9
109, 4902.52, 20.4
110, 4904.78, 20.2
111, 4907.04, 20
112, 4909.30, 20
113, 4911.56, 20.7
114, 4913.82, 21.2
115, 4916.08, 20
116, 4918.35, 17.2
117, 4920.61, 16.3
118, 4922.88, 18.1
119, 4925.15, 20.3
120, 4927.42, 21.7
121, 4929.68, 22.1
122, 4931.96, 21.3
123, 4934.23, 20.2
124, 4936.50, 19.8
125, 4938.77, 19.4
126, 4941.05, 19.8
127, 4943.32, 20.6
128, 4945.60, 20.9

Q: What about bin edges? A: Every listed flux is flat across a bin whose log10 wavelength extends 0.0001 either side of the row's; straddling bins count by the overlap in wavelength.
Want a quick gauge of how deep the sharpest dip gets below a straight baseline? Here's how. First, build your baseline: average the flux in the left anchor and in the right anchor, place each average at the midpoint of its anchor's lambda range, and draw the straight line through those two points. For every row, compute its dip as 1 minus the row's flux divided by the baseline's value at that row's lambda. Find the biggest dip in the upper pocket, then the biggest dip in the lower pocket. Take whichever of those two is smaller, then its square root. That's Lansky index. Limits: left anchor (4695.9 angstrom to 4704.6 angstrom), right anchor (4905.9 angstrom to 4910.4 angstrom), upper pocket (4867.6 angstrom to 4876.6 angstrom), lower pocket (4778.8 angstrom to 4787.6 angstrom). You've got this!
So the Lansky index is 0.34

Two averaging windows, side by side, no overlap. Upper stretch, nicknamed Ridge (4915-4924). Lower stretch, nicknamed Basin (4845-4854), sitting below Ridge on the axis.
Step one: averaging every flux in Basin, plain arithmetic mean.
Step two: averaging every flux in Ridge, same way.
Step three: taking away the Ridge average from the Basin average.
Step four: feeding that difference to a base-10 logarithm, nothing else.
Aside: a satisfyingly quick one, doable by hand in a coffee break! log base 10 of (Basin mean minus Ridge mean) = 0.4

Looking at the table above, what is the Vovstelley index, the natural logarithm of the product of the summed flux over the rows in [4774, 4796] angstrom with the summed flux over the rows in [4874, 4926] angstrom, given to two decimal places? 11.29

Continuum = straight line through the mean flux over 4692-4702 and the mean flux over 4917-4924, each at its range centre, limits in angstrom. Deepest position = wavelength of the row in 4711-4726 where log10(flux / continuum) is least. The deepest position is 4712.15 angstrom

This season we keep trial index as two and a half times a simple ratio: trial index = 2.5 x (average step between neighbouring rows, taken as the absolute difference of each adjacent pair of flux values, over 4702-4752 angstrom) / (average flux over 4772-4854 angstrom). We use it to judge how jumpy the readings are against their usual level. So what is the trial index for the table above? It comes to 0.059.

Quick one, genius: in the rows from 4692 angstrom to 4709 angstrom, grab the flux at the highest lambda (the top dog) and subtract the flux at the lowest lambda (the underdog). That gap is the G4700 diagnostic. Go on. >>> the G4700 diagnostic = -2.9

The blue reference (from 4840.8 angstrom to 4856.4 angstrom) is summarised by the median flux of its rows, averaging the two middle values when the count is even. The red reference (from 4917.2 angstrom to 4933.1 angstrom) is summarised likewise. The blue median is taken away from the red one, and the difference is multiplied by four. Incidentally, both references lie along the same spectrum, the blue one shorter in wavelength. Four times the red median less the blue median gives -1.2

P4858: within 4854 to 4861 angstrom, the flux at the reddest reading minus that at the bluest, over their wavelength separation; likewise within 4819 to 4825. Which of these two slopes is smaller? -0.33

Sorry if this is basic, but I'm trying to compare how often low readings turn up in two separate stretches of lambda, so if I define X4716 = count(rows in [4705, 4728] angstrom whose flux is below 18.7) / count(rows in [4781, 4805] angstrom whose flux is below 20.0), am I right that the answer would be 0.25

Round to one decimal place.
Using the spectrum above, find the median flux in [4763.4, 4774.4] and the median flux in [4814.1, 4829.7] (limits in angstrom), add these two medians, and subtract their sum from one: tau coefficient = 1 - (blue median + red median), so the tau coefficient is -36.6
